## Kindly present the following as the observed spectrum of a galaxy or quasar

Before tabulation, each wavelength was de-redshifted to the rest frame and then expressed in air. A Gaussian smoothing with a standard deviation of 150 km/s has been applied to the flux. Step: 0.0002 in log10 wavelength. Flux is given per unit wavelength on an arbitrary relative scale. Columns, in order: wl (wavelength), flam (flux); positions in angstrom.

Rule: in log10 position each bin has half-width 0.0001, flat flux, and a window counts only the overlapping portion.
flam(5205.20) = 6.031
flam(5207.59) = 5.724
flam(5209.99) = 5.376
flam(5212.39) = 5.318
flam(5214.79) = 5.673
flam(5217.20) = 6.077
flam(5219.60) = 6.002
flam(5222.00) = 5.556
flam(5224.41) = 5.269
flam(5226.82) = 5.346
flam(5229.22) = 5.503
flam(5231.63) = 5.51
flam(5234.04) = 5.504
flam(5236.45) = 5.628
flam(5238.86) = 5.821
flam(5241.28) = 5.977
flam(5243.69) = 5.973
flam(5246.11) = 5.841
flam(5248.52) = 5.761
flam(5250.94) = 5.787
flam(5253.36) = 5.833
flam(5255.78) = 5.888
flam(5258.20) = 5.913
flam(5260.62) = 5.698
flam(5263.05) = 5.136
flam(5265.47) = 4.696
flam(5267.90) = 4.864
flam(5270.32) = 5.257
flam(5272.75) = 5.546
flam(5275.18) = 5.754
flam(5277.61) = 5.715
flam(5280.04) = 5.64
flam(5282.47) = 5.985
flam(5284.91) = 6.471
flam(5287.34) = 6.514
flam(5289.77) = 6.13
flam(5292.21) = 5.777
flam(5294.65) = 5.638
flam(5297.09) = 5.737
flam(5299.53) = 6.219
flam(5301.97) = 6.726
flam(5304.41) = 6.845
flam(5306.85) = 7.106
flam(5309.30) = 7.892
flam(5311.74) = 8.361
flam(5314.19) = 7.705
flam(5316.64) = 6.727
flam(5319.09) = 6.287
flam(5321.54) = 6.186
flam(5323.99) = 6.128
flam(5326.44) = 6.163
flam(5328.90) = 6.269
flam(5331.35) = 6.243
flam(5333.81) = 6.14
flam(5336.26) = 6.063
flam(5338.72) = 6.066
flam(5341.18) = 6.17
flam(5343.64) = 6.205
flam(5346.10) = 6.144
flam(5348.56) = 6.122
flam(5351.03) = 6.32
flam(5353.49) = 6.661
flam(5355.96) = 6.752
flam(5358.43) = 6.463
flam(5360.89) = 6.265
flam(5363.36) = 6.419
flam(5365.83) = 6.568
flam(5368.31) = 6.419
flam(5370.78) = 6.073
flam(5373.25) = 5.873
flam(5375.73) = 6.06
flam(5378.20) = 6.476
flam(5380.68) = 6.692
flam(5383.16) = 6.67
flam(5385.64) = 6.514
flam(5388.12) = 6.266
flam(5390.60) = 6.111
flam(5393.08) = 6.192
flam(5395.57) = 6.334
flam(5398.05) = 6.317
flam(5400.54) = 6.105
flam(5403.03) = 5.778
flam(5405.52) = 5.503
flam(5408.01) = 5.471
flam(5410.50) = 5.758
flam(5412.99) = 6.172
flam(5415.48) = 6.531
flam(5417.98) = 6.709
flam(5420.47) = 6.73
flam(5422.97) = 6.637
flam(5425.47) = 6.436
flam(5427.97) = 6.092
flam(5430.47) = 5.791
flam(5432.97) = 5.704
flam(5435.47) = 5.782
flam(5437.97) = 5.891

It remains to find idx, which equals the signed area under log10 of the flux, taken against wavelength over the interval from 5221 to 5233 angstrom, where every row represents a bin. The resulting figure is 8.8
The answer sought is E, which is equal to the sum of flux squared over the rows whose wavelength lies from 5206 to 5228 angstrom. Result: 282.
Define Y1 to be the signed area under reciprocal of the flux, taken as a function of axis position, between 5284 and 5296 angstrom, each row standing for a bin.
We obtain 1.98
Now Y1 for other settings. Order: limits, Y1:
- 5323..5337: 2.27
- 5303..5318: 2.03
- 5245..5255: 1.72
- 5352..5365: 2.00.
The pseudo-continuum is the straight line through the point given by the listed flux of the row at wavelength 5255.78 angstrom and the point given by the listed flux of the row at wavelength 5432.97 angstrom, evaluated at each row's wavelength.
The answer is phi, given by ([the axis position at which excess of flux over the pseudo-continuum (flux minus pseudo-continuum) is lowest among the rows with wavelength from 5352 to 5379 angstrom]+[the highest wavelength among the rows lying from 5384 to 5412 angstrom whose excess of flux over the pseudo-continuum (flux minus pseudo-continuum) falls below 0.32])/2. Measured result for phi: 5391.9 angstrom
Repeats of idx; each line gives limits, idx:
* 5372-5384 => 9.6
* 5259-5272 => 9.3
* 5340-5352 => 9.5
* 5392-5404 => 9.5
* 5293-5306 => 10.3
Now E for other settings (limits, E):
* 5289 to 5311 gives 379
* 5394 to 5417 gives 325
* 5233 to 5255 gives 302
